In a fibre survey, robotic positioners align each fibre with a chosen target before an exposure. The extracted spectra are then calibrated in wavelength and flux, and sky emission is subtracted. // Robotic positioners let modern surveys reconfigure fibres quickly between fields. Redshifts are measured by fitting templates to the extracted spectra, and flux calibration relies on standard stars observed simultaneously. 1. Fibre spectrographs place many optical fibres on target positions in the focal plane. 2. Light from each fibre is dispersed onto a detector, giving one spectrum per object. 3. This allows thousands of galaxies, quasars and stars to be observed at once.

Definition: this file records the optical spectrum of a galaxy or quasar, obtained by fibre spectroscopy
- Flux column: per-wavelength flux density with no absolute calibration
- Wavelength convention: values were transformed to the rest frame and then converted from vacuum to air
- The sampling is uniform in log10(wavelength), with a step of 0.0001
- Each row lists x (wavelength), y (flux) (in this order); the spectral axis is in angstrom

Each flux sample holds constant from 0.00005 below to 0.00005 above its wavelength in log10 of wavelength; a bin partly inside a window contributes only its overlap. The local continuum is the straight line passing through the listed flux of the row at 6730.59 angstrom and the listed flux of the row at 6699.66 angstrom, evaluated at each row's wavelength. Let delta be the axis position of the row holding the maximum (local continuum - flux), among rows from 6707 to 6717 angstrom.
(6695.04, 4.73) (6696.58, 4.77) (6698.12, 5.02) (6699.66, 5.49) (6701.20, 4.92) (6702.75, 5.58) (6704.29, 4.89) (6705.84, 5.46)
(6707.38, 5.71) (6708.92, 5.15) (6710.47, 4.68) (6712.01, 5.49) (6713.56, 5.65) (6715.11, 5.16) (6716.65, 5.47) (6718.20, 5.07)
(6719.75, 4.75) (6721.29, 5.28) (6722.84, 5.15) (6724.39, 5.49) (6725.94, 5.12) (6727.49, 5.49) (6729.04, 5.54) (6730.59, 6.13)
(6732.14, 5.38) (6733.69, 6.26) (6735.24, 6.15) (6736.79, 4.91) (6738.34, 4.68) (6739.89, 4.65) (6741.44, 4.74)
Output 6710.47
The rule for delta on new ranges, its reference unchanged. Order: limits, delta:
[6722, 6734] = 6725.94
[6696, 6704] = 6696.58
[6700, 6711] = 6710.47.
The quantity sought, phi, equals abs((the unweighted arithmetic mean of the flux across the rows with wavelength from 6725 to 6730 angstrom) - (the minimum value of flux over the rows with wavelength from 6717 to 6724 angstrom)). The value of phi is 0.6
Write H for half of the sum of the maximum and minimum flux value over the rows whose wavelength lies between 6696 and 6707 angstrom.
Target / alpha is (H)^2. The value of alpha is 26.8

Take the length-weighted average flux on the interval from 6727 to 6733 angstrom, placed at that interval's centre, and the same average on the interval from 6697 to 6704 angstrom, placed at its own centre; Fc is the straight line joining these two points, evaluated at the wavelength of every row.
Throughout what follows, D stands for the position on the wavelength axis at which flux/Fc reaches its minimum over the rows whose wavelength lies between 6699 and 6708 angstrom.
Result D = 6704.29 angstrom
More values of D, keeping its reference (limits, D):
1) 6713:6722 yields 6719.75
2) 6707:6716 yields 6710.47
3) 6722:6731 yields 6725.94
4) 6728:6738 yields 6736.79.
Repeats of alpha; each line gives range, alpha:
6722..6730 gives 28.4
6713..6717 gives 29.2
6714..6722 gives 26.1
